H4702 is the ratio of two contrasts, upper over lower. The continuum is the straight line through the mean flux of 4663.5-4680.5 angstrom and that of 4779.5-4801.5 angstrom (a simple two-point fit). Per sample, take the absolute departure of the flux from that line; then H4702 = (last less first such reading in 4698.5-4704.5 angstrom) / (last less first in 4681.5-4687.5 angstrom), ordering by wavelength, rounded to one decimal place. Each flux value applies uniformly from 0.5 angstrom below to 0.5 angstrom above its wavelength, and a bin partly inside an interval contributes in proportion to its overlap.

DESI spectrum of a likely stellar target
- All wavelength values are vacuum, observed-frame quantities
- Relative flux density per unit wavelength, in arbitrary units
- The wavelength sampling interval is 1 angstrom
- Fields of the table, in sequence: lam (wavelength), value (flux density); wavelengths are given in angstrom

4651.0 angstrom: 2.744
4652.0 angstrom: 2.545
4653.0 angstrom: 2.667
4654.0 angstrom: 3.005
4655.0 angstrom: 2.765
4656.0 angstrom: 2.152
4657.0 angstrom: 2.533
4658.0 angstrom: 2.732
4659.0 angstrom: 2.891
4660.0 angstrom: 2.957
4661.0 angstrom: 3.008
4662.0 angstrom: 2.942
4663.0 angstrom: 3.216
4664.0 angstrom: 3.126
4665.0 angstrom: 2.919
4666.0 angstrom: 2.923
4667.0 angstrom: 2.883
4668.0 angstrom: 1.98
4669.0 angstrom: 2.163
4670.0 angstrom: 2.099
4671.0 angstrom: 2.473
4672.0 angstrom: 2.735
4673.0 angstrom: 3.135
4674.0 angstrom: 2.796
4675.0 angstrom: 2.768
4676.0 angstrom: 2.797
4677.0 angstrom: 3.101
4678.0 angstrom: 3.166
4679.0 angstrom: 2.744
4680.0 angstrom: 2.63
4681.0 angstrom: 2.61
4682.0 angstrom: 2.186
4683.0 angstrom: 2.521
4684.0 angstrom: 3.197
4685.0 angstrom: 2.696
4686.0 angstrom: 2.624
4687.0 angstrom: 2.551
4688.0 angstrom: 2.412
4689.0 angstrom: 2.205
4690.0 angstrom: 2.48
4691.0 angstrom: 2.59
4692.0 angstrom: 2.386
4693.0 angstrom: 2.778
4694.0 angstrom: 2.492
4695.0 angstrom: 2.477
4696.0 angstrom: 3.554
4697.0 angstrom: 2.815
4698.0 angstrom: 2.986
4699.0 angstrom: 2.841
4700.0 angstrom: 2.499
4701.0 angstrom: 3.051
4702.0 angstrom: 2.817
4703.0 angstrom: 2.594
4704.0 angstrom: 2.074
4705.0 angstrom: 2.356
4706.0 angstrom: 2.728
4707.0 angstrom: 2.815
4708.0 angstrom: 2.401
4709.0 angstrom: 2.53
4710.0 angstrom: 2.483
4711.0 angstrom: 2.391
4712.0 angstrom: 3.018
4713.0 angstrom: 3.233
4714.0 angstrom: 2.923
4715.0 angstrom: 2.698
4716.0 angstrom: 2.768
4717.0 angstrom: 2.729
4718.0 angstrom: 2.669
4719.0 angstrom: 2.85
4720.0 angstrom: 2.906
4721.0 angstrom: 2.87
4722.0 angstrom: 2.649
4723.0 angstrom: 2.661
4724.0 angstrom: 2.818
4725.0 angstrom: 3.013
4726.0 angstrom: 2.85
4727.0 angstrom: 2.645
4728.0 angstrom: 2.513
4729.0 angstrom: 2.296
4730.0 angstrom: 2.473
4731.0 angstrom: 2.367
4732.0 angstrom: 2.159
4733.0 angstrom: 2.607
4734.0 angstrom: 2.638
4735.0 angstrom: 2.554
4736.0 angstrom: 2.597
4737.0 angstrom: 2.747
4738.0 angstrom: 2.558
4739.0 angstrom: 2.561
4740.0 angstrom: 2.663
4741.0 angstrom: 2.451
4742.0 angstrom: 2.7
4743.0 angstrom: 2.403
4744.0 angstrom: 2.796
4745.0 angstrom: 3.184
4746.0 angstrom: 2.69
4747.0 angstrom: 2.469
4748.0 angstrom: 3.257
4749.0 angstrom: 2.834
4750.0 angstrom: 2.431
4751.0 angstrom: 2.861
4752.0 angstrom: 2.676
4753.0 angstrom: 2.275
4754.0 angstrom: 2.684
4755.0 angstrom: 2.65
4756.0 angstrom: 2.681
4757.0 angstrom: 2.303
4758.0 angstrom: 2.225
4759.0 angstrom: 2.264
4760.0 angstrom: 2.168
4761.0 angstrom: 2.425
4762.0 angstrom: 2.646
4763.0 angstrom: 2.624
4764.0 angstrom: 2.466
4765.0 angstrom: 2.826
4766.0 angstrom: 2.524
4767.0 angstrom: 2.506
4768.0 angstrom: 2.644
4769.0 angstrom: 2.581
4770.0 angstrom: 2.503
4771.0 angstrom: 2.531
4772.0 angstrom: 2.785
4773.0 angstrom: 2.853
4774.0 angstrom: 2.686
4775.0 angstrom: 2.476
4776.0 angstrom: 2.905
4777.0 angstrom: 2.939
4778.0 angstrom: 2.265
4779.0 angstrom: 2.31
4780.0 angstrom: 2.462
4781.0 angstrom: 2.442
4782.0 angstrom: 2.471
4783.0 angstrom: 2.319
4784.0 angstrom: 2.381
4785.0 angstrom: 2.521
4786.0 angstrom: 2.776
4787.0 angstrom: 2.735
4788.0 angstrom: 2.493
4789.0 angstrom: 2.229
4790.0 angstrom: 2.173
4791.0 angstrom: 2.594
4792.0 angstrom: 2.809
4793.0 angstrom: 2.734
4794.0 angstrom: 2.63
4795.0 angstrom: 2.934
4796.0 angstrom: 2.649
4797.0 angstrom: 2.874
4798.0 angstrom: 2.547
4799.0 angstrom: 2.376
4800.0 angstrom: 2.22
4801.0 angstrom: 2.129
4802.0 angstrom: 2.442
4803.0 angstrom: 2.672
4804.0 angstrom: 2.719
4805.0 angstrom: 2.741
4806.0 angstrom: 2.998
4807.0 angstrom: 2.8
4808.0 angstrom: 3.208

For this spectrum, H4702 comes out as -1.2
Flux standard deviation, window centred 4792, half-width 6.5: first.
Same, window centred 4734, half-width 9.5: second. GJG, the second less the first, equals -0.03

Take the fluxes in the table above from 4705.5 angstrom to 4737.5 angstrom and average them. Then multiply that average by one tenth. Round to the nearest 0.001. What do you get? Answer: 0.267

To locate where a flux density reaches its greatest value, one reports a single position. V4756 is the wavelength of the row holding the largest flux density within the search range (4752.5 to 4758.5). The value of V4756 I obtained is 4754.0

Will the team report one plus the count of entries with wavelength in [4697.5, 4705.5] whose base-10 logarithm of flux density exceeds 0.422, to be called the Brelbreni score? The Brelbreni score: 5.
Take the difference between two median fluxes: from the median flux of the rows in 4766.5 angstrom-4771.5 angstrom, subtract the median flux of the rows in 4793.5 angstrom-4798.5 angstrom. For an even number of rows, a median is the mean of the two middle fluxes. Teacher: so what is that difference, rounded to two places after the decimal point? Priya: -0.12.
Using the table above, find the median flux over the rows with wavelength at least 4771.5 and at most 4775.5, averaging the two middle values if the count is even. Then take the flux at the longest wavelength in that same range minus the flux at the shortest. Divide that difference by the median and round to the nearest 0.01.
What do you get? -0.11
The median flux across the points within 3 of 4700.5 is 2.83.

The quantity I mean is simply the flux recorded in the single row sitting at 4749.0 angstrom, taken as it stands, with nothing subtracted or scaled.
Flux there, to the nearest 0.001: 2.834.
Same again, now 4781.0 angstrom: 2.442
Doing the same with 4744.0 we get 2.796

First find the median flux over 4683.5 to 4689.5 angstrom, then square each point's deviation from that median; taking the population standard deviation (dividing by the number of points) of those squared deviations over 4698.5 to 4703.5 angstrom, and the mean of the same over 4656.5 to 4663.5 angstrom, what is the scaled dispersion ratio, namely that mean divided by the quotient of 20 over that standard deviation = 0.0005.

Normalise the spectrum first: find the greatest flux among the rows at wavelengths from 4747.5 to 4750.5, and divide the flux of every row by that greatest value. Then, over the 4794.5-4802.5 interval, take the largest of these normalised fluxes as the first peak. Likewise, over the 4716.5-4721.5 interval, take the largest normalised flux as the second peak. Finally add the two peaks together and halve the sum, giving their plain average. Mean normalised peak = 0.897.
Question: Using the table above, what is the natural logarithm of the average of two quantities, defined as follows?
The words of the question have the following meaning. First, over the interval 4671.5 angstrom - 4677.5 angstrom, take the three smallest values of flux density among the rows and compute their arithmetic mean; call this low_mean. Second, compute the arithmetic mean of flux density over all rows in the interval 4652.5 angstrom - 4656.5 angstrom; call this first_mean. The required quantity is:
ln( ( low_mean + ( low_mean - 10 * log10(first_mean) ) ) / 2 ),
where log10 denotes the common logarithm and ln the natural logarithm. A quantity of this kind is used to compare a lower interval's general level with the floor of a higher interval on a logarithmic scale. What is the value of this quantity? -0.43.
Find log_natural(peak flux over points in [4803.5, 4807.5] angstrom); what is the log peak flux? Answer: 1.10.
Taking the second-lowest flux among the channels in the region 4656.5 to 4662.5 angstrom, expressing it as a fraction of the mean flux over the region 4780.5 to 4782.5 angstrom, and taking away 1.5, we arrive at -0.39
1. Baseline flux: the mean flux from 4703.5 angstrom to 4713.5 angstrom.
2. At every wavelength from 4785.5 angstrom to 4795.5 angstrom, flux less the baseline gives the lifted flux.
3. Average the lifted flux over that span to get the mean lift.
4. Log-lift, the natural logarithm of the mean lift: -4.9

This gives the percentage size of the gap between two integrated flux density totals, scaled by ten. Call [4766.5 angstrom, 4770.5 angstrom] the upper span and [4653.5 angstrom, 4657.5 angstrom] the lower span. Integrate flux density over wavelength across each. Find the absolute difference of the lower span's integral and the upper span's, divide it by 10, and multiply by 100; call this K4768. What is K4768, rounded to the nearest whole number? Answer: 2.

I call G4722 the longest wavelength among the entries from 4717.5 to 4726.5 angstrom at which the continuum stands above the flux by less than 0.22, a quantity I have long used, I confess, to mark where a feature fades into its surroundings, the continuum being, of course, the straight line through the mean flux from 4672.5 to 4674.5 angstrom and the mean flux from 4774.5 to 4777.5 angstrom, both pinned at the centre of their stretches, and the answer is 4726.0 angstrom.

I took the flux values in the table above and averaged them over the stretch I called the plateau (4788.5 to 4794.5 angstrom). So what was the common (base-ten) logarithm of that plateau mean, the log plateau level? 0.403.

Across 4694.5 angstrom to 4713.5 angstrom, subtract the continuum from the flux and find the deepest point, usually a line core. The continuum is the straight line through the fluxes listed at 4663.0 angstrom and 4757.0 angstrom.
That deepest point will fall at 4704.0 angstrom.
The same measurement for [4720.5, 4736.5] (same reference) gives 4732.0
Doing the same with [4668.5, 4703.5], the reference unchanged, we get 4670.0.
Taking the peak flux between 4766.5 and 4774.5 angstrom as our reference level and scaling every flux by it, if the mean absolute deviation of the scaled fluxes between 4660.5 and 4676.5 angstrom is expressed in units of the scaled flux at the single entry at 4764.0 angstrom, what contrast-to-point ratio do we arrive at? 0.116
